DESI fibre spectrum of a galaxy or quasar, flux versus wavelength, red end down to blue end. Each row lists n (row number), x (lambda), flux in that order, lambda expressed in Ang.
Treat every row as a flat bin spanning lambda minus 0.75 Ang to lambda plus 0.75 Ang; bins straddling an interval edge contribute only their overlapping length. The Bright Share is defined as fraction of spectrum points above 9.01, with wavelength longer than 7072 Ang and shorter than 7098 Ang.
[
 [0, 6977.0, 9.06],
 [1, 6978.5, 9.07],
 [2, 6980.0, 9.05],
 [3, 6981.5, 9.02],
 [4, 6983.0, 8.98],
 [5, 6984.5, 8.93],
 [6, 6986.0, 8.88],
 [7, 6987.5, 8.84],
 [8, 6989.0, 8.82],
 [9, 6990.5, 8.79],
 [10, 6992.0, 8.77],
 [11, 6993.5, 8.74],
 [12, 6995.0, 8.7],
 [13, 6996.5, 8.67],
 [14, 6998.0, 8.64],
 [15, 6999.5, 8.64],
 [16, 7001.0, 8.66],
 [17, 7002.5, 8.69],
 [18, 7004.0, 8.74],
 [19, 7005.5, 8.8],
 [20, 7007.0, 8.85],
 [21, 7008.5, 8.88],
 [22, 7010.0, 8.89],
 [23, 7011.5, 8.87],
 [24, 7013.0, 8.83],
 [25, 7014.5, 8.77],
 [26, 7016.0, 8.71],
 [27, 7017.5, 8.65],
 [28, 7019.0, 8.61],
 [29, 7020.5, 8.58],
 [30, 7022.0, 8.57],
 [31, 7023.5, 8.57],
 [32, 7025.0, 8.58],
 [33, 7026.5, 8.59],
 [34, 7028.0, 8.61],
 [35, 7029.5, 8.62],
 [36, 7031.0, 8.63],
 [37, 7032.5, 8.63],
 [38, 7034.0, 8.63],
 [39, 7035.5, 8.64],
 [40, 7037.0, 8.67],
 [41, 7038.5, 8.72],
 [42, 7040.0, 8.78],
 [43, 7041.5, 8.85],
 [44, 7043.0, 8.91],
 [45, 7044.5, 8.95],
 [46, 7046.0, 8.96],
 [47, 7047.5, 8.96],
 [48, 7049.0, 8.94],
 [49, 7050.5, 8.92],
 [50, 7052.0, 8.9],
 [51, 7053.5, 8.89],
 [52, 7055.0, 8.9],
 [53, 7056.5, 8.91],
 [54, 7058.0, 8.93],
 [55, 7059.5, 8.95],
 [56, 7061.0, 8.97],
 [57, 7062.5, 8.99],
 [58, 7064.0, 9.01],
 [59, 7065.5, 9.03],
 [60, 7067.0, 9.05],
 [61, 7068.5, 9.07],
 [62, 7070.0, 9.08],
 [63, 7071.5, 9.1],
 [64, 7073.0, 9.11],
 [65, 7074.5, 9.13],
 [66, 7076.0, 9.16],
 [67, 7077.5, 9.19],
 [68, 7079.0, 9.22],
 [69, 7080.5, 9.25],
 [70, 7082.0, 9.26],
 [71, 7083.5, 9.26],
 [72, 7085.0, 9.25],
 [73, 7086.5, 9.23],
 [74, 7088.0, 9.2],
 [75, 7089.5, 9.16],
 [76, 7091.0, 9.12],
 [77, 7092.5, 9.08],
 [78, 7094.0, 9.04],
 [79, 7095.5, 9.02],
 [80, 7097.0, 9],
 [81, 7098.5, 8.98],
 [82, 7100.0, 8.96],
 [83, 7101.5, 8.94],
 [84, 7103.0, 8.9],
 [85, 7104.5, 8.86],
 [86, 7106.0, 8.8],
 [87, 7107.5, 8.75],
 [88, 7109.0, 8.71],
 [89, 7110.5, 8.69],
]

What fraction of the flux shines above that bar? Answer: 0.94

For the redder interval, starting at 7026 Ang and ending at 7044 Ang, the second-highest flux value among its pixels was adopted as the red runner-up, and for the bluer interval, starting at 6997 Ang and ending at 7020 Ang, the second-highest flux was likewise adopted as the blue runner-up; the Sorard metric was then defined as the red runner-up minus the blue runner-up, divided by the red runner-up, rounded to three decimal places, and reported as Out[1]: -0.003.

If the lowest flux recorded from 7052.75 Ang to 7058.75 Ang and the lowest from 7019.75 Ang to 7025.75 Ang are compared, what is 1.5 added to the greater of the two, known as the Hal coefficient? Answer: 10.4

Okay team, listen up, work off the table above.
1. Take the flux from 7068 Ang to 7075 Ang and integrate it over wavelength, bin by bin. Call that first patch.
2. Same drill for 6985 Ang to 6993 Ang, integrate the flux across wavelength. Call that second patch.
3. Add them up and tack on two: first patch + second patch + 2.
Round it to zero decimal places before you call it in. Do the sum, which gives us 136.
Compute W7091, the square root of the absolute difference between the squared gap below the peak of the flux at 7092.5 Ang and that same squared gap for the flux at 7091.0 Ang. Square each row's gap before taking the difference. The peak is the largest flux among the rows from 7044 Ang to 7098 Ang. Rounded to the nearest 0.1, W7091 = 0.1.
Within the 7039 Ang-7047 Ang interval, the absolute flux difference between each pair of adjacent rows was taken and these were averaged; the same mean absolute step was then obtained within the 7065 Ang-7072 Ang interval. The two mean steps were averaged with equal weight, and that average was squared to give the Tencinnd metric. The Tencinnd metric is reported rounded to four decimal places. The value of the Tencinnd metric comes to 0.0010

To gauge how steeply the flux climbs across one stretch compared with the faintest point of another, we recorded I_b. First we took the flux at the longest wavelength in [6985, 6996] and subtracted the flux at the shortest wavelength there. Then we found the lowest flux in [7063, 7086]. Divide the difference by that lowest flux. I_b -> -0.020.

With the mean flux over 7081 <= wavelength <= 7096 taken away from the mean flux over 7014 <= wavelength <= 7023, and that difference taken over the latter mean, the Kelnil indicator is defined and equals -0.06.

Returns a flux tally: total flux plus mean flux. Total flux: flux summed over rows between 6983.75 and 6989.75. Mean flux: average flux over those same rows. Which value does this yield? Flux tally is 44.3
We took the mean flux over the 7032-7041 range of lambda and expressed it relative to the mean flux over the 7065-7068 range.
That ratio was 0.96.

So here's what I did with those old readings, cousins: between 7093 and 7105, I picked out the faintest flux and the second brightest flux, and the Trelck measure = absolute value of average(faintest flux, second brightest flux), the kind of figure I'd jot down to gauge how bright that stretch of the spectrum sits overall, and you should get 8.94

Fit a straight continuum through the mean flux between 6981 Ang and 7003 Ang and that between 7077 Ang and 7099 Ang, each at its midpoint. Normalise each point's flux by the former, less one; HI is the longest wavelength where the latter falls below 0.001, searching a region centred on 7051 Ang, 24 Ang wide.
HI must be 7062.5 Ang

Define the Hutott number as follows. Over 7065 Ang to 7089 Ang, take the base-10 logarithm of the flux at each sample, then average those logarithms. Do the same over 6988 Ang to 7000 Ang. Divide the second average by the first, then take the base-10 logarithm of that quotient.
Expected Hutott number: -0.010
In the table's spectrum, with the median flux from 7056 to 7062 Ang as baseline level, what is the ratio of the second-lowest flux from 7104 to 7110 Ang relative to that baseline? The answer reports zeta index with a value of 0.98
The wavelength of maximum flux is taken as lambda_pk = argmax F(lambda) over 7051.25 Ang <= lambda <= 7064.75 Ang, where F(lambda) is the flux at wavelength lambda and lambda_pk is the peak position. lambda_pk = 7064.0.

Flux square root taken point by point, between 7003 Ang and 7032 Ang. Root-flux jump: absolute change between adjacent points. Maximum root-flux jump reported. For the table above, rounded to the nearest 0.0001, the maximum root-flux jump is 0.0102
